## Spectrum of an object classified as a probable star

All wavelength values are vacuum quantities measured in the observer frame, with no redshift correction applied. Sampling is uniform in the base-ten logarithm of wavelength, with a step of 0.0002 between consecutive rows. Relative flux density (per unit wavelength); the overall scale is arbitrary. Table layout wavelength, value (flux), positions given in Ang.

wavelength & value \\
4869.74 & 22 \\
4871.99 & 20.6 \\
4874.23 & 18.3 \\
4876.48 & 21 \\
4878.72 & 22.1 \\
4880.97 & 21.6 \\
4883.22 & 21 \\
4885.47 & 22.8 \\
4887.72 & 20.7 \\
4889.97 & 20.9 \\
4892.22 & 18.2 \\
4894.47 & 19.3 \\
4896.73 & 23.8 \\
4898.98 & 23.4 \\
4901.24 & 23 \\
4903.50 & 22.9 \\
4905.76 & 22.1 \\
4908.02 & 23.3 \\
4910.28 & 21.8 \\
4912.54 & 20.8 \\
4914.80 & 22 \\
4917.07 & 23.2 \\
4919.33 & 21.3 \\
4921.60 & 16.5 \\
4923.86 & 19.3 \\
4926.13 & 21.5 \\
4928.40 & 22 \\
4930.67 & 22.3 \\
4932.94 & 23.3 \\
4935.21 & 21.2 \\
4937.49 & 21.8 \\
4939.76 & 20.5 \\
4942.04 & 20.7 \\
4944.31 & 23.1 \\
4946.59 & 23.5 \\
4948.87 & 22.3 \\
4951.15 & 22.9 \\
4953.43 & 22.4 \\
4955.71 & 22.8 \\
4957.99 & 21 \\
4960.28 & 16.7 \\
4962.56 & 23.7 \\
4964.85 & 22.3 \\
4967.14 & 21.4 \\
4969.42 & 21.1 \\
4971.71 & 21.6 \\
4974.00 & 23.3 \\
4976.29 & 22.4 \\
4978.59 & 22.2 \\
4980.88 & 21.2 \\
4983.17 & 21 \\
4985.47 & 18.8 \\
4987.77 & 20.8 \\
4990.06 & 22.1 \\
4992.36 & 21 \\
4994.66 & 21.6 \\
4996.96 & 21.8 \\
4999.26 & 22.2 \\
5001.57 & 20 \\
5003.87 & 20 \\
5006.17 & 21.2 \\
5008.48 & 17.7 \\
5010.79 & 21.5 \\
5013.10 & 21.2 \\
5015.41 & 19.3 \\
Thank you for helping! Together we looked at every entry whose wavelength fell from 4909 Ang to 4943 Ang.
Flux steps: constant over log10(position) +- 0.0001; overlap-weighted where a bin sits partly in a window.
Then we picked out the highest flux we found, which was 23.3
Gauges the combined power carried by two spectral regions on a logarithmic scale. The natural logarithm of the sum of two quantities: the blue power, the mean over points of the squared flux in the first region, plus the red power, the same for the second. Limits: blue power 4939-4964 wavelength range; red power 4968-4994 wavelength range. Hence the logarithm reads 6.84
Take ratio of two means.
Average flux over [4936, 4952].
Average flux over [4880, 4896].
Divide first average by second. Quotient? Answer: 1.07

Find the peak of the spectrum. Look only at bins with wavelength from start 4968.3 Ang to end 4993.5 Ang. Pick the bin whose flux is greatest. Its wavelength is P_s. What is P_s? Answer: 4974.00 Ang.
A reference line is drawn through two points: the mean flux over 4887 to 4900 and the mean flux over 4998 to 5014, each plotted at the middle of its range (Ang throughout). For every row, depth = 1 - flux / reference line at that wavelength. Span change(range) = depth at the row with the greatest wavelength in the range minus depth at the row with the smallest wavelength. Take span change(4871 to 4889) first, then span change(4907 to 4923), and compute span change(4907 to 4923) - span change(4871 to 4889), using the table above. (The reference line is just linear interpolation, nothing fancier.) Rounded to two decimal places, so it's 0.33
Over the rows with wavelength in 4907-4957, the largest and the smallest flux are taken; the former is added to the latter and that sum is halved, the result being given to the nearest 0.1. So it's 20.0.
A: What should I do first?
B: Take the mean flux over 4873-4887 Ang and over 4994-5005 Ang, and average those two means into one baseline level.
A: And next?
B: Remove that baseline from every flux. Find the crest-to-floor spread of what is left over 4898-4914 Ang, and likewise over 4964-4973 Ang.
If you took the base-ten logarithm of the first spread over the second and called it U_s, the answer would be 0.3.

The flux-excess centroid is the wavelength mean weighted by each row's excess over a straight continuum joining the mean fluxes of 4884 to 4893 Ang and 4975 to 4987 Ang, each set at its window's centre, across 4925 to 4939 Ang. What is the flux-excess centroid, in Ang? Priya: 4931.8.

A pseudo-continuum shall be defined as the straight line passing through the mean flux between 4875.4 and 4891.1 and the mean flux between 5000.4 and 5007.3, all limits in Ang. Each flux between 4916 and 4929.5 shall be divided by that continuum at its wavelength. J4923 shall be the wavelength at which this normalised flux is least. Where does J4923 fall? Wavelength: 4921.60 Ang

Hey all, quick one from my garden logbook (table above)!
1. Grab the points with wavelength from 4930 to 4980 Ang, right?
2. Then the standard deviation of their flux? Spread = 1.5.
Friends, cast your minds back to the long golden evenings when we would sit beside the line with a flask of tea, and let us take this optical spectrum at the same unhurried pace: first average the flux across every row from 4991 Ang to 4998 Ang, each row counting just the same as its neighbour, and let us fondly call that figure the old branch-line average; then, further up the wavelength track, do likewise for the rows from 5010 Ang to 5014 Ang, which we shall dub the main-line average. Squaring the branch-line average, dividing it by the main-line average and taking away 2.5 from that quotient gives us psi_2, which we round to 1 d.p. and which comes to 19.1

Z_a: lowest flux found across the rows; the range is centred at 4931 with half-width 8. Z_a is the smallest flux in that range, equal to 19.3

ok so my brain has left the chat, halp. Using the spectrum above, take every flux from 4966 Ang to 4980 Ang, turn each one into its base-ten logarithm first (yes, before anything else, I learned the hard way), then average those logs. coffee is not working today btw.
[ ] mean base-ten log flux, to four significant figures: 1.342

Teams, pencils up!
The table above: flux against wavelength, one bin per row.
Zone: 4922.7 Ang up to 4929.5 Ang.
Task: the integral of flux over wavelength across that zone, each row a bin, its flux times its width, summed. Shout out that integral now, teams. 142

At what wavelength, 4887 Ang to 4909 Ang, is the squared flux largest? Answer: 4896.73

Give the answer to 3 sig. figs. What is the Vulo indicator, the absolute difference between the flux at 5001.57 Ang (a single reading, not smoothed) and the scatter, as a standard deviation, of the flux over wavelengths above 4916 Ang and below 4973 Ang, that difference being 18.2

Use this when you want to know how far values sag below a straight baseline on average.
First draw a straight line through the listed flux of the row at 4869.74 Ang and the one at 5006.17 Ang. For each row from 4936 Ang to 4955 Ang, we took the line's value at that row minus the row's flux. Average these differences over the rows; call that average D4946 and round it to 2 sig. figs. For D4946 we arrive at -0.59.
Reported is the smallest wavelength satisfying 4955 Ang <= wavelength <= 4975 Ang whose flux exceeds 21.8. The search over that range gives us 4955.71 Ang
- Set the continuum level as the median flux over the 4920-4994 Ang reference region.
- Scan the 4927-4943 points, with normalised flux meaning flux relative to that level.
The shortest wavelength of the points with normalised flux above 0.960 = 4928.40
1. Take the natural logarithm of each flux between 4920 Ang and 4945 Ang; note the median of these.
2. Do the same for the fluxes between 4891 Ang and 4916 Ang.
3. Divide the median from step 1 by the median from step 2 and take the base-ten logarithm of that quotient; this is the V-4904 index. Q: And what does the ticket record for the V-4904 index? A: -0.0039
